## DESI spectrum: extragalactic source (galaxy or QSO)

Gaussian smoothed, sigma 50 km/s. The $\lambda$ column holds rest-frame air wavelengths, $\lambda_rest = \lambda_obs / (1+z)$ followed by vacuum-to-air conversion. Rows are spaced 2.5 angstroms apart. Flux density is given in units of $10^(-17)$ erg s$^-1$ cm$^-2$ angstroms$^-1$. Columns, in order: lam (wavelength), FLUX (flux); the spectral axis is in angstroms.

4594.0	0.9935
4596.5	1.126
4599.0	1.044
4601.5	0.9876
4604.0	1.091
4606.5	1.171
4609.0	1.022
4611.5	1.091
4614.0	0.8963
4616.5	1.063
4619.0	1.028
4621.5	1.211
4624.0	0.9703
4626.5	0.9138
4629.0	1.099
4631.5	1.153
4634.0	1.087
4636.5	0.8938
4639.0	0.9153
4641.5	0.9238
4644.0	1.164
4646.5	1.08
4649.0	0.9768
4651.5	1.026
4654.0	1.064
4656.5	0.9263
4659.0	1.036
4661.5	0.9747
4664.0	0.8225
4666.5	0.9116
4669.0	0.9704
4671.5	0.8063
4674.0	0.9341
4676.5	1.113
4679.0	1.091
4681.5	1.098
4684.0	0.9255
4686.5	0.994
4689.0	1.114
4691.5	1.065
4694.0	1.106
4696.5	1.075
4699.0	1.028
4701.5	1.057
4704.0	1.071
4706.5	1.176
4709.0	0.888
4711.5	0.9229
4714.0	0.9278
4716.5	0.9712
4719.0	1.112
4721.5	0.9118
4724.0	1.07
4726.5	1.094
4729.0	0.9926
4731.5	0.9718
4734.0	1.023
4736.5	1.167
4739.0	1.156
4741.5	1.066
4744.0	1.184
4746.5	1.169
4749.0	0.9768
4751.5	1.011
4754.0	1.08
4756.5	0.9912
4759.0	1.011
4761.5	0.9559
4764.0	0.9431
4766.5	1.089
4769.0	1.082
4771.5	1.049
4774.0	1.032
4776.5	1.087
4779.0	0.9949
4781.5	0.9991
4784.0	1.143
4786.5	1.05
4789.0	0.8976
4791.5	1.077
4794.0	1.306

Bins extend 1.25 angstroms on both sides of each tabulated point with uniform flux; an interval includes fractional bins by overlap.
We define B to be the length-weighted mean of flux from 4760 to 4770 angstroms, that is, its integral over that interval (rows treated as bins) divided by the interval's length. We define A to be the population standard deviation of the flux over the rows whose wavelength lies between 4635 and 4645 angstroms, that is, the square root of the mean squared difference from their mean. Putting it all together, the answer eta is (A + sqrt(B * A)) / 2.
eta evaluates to 0.222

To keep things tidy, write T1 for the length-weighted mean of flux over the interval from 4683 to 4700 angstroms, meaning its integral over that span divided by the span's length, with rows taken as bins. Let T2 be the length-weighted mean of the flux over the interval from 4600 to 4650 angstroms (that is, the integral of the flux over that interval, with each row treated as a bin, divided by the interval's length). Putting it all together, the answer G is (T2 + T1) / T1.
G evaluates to 1.99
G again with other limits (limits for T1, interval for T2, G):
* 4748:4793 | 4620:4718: 1.99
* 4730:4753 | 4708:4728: 1.92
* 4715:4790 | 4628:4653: 1.99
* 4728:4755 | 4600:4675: 1.94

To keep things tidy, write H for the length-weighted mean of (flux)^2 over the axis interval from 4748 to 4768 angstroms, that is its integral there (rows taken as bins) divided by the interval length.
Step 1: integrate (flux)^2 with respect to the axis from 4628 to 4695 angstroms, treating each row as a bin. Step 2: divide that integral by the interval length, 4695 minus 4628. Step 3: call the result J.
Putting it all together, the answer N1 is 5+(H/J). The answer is 5.99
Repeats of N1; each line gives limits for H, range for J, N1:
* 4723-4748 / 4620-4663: 6.13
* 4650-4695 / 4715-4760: 5.90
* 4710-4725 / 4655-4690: 6.00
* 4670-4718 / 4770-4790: 5.98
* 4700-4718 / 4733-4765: 5.90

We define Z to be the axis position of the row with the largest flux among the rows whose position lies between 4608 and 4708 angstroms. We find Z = 4621.5 angstroms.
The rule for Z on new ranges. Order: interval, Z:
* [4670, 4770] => 4744.0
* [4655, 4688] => 4676.5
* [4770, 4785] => 4784.0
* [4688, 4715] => 4706.5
